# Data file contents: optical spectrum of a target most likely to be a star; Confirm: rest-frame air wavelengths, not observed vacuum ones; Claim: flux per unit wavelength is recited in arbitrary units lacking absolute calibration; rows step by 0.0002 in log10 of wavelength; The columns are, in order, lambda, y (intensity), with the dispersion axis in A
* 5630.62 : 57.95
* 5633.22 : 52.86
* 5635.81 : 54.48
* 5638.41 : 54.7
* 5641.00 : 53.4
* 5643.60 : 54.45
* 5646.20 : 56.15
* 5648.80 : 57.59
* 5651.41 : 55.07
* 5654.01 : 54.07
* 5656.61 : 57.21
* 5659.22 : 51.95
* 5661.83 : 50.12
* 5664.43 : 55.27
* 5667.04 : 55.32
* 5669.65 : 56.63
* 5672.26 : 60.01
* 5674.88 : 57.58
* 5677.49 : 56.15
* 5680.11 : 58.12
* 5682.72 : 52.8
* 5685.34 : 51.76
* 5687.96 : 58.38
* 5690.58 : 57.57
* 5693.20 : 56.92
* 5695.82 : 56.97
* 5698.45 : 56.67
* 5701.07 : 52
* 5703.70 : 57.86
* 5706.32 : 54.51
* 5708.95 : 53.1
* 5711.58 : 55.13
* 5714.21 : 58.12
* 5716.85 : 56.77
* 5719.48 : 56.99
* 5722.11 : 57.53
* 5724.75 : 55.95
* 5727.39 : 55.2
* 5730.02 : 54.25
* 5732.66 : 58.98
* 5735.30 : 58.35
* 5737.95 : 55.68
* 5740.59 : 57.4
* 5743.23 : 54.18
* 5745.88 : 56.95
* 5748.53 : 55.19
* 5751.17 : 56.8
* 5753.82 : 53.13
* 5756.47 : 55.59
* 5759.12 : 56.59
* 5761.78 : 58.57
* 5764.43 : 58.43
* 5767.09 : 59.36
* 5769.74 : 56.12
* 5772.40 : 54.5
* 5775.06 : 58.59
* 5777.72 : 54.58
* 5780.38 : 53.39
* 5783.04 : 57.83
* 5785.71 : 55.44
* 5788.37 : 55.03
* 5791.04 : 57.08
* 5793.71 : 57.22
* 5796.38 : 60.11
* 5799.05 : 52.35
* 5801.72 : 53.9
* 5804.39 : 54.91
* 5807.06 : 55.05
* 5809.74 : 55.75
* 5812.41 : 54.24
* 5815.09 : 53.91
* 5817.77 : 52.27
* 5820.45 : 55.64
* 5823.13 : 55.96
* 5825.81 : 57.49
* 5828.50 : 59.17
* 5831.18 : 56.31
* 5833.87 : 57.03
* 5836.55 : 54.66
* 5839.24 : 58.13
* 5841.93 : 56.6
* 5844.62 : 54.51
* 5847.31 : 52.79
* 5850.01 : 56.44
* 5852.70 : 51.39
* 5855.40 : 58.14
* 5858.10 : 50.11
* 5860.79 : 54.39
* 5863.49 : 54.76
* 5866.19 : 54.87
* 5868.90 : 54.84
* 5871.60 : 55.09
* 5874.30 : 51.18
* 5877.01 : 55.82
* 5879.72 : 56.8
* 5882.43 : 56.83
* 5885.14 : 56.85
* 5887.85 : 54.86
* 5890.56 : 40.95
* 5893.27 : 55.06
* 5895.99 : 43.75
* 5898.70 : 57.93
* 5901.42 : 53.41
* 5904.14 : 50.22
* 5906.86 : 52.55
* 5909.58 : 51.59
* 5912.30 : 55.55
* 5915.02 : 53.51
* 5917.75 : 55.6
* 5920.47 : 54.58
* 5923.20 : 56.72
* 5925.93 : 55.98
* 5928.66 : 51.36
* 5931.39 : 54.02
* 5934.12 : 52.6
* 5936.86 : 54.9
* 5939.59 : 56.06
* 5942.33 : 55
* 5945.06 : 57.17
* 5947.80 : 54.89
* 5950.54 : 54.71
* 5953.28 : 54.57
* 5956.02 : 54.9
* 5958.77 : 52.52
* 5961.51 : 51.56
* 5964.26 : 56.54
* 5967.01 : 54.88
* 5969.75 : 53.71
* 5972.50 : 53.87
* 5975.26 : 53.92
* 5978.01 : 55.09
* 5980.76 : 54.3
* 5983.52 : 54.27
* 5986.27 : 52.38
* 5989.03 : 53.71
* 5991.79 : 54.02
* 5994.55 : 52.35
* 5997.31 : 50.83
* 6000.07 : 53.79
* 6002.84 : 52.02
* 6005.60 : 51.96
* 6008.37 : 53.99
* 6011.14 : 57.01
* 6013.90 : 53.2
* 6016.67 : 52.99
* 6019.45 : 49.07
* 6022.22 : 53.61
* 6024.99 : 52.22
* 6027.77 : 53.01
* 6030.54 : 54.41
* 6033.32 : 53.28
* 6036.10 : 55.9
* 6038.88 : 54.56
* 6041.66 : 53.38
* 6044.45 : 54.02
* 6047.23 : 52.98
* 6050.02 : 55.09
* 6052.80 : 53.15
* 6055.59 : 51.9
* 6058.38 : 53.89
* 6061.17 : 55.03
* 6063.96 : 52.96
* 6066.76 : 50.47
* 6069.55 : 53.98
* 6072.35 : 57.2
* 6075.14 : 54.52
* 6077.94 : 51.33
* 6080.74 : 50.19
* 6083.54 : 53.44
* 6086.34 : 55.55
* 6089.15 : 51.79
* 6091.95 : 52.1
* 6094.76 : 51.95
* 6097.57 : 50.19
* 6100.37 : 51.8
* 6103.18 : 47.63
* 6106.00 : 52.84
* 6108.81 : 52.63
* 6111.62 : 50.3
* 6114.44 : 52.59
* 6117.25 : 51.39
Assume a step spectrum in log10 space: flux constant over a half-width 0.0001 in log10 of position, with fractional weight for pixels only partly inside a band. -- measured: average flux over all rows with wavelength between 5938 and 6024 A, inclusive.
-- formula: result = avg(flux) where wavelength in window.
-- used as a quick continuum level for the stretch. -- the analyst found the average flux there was 53.8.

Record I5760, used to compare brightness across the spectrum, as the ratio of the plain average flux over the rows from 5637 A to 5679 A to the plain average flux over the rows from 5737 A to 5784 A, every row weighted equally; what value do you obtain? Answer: 0.98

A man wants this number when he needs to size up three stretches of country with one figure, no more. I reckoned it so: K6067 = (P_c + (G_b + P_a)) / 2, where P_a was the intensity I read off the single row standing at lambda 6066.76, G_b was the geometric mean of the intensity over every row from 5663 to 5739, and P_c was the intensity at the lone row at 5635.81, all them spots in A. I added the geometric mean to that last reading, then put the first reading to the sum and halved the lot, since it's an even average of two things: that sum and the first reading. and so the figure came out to 80.6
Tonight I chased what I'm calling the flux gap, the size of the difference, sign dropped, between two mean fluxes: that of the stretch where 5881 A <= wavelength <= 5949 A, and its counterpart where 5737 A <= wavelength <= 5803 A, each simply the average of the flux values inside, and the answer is 2.5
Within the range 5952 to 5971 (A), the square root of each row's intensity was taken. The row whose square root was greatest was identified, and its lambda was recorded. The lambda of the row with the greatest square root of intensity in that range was 5964.26 A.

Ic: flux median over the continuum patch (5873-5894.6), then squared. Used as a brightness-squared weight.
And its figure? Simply 3074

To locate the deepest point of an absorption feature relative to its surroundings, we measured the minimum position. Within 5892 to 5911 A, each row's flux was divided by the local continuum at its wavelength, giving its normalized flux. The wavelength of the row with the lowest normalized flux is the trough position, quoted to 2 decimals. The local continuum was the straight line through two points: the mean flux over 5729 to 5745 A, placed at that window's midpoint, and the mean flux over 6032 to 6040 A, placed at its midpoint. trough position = 5895.99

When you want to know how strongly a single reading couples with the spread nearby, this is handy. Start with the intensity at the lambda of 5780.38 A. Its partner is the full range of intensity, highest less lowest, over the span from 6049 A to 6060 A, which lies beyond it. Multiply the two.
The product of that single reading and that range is 170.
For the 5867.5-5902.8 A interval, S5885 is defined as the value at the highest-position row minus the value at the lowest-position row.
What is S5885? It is -1.4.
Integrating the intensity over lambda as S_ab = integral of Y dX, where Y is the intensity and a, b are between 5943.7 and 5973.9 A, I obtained 1645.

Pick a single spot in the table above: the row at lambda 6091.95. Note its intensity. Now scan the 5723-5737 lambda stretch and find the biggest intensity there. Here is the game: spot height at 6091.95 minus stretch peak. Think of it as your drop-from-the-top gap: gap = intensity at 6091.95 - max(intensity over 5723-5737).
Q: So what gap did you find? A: -7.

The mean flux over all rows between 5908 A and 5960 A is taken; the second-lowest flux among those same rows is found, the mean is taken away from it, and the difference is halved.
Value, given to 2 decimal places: -1.47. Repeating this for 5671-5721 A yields -2.09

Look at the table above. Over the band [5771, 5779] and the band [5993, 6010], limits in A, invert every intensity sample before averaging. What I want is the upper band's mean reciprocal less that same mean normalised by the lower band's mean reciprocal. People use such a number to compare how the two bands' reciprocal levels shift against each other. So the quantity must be -1.04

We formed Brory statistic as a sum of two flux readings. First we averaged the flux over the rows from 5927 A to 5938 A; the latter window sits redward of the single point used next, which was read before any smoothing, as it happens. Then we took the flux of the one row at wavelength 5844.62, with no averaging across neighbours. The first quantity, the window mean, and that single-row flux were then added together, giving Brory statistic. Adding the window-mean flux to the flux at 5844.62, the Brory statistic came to 108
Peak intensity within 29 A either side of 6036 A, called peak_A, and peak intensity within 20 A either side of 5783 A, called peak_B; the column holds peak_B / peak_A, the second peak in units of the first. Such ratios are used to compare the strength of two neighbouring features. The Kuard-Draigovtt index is 1.05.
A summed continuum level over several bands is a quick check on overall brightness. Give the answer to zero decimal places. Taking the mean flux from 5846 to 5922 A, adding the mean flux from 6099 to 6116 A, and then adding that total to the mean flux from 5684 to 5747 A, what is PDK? 161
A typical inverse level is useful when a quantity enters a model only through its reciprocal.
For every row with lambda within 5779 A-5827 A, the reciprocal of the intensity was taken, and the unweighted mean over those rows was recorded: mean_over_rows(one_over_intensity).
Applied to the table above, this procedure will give 0.0181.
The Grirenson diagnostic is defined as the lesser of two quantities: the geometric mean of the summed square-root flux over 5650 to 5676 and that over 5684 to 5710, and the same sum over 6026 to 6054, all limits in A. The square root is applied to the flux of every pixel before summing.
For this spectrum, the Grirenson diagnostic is 73.5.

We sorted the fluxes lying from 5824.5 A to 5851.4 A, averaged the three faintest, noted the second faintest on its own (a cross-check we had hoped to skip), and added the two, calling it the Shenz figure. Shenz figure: 108.5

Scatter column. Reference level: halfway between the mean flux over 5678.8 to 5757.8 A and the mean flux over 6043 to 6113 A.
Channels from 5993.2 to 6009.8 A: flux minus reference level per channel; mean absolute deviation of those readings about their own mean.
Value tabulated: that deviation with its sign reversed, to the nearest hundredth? -0.93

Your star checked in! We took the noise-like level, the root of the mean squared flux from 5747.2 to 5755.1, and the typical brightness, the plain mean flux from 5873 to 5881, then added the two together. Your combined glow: 110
